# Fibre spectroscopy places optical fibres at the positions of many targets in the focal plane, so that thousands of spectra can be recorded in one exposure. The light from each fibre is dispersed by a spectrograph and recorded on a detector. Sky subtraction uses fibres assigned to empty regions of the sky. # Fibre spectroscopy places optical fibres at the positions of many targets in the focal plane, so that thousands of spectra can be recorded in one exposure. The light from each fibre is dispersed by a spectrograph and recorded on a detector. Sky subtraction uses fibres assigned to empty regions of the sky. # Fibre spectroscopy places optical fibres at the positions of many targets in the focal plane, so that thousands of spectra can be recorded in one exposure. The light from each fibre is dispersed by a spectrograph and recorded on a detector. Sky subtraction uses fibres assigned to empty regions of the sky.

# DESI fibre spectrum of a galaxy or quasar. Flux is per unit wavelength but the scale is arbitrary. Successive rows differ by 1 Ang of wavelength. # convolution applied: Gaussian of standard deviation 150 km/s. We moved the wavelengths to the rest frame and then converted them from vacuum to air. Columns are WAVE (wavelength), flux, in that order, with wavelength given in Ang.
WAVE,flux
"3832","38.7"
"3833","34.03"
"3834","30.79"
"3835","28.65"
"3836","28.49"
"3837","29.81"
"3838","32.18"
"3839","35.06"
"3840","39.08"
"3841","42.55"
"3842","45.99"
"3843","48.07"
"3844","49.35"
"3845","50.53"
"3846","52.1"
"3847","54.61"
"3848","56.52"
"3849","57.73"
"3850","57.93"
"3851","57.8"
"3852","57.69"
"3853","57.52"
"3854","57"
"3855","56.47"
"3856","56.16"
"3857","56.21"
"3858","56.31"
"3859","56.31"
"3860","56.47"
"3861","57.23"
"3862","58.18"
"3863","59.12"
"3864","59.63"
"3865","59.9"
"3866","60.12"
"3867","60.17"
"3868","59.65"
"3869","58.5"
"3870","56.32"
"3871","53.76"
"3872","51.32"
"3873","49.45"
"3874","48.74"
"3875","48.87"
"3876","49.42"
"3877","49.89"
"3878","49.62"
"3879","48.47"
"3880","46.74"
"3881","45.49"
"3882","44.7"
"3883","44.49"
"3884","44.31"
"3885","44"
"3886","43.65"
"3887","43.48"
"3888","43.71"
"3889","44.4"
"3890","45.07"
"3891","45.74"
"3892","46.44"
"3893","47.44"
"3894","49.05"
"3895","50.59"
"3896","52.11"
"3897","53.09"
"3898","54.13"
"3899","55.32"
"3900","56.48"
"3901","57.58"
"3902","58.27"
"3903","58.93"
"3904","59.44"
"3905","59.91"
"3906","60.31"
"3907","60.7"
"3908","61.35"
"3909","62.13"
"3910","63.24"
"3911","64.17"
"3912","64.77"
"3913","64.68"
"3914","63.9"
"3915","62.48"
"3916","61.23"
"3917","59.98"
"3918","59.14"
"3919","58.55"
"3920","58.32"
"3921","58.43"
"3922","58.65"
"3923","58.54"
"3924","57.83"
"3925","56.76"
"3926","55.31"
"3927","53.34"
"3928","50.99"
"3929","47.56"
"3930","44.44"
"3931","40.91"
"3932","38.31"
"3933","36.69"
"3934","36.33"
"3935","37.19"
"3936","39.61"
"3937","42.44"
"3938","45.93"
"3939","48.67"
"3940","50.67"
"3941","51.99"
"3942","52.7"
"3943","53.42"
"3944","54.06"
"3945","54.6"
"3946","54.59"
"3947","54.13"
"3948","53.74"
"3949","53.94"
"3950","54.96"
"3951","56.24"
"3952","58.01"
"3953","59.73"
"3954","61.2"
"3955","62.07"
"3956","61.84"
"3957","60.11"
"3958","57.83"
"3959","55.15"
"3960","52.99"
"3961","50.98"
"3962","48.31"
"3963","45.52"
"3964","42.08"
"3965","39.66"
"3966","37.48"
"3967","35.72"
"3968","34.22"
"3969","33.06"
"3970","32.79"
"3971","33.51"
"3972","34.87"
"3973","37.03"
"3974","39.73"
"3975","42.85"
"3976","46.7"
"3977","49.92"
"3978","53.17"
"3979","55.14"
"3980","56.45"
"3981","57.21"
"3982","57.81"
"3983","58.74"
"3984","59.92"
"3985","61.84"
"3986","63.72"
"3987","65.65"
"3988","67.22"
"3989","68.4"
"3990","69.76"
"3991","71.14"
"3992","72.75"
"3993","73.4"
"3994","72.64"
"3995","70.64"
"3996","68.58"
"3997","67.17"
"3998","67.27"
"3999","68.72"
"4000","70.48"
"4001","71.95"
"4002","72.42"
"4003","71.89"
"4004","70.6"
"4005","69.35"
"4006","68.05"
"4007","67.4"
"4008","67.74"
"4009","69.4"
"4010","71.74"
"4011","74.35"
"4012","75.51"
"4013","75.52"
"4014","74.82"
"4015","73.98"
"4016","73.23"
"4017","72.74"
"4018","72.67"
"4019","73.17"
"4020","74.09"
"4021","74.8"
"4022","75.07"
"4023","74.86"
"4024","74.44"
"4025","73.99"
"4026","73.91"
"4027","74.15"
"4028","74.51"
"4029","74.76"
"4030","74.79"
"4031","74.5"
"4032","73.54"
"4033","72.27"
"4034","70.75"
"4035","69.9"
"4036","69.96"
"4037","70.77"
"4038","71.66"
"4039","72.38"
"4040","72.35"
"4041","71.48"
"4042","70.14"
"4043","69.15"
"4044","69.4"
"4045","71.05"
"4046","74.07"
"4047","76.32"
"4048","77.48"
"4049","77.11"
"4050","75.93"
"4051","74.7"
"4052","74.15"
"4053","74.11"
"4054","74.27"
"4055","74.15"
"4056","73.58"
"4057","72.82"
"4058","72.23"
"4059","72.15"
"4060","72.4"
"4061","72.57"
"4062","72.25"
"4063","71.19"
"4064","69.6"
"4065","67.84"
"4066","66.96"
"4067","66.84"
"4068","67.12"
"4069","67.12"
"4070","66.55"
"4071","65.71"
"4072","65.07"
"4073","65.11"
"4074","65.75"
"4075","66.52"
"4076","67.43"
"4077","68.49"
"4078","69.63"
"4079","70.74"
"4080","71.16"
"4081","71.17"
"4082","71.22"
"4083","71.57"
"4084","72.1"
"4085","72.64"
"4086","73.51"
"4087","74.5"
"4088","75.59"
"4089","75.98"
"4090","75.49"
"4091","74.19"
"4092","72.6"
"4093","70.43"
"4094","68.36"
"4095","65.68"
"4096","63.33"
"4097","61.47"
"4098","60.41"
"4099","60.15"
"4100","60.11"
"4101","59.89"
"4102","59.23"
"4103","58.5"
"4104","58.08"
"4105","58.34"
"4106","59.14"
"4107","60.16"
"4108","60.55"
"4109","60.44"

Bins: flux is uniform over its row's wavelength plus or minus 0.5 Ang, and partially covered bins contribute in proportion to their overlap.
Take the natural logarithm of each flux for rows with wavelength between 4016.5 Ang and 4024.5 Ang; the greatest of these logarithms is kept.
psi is 4.32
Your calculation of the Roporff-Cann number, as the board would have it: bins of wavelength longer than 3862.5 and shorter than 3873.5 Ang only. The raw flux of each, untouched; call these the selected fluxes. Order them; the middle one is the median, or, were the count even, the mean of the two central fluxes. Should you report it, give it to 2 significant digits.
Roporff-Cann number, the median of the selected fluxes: 59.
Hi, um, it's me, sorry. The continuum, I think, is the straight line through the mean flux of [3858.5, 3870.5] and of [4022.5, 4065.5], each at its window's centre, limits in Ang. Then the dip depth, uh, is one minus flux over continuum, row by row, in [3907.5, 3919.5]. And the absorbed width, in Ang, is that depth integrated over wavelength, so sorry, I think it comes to 0.0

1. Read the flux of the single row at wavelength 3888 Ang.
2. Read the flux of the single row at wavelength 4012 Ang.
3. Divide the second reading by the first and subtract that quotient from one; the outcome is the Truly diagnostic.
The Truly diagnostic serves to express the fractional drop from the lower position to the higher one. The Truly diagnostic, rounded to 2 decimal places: -0.73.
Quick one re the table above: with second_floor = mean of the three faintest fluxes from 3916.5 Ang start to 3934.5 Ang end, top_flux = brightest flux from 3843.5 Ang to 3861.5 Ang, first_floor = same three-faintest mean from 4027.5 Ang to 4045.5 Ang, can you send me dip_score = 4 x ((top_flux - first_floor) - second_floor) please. -195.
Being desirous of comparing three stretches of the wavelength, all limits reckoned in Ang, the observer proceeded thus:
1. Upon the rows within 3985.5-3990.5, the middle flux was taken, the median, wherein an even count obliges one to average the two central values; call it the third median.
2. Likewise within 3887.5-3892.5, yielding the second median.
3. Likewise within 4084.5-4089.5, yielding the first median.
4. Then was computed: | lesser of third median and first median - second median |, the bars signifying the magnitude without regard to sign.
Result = 22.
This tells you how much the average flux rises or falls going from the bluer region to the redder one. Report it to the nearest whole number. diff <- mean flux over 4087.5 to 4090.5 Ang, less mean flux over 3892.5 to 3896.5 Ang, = 26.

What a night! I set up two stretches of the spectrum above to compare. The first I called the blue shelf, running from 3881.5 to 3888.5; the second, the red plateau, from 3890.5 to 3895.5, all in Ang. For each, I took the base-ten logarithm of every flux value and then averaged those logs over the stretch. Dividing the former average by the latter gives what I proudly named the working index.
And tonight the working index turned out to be 0.98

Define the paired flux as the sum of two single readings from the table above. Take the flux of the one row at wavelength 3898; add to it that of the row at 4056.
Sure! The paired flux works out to 128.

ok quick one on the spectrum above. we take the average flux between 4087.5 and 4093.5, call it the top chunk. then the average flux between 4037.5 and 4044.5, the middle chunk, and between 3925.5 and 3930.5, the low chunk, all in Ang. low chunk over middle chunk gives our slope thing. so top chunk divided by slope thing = 104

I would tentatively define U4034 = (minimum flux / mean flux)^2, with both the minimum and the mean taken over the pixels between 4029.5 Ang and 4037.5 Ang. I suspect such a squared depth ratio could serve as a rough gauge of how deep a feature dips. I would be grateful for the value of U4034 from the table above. 0.94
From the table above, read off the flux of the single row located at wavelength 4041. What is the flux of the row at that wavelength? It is 71.48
